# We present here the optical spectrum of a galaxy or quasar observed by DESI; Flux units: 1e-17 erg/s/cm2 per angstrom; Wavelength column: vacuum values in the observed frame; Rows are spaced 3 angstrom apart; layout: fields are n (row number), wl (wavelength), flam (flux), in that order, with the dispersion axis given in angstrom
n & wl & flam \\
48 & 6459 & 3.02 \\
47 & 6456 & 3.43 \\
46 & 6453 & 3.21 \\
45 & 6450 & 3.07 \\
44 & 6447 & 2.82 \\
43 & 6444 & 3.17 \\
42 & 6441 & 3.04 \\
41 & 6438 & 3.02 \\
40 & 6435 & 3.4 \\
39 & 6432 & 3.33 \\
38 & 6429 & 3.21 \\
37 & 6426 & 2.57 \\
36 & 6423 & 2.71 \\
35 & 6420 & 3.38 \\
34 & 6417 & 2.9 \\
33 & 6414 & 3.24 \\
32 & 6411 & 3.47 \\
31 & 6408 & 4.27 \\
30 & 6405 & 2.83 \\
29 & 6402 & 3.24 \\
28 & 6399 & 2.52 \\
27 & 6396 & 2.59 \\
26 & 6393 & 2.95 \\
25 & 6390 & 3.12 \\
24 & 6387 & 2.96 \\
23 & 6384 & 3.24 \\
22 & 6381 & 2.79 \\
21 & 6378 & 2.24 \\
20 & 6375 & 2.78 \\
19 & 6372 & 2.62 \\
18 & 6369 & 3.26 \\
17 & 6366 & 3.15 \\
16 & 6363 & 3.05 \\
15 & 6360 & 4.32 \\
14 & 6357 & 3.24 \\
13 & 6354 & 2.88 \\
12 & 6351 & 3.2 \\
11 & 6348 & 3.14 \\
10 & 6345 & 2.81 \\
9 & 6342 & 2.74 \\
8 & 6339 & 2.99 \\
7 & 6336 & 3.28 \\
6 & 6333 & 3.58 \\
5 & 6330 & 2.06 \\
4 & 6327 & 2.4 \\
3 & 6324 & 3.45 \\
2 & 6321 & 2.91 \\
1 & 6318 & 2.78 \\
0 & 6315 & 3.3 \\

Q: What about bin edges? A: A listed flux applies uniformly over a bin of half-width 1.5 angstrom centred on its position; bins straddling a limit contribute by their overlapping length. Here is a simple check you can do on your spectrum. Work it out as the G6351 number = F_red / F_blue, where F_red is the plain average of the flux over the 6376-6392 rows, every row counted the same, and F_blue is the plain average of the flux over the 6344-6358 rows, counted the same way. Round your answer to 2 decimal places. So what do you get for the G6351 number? 0.94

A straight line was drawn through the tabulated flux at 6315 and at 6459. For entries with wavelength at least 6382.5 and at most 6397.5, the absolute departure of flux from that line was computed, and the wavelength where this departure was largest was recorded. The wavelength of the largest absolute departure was 6396 angstrom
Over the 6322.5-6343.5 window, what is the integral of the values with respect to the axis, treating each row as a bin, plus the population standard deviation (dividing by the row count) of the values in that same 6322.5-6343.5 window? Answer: 62.0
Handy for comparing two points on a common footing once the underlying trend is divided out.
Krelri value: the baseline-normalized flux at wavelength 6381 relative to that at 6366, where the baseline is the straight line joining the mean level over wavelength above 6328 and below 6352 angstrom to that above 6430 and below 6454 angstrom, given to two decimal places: 0.88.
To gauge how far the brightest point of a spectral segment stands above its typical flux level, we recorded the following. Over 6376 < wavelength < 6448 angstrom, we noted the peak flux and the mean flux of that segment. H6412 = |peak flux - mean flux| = 1.2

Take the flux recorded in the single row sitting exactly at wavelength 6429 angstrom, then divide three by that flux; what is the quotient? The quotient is 0.93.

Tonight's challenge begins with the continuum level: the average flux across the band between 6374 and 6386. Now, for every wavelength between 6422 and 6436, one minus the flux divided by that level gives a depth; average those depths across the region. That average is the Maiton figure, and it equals -0.10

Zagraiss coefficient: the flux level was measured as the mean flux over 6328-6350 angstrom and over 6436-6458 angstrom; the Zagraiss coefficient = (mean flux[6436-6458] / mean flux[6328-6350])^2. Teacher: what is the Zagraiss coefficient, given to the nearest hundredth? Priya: 1.12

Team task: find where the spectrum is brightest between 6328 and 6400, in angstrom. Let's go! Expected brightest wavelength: 6360 angstrom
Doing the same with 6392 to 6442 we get 6408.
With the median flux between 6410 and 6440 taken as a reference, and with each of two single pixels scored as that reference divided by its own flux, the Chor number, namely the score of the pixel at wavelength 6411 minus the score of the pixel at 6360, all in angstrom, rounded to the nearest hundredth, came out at 0.18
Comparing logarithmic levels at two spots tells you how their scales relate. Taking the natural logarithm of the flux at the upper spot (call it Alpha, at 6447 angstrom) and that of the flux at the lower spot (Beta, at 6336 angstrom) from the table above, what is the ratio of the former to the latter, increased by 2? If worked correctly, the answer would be 2.87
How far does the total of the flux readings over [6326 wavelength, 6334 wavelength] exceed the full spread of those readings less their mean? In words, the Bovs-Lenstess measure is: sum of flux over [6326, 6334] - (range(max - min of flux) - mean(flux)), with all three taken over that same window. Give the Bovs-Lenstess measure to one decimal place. 9.2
